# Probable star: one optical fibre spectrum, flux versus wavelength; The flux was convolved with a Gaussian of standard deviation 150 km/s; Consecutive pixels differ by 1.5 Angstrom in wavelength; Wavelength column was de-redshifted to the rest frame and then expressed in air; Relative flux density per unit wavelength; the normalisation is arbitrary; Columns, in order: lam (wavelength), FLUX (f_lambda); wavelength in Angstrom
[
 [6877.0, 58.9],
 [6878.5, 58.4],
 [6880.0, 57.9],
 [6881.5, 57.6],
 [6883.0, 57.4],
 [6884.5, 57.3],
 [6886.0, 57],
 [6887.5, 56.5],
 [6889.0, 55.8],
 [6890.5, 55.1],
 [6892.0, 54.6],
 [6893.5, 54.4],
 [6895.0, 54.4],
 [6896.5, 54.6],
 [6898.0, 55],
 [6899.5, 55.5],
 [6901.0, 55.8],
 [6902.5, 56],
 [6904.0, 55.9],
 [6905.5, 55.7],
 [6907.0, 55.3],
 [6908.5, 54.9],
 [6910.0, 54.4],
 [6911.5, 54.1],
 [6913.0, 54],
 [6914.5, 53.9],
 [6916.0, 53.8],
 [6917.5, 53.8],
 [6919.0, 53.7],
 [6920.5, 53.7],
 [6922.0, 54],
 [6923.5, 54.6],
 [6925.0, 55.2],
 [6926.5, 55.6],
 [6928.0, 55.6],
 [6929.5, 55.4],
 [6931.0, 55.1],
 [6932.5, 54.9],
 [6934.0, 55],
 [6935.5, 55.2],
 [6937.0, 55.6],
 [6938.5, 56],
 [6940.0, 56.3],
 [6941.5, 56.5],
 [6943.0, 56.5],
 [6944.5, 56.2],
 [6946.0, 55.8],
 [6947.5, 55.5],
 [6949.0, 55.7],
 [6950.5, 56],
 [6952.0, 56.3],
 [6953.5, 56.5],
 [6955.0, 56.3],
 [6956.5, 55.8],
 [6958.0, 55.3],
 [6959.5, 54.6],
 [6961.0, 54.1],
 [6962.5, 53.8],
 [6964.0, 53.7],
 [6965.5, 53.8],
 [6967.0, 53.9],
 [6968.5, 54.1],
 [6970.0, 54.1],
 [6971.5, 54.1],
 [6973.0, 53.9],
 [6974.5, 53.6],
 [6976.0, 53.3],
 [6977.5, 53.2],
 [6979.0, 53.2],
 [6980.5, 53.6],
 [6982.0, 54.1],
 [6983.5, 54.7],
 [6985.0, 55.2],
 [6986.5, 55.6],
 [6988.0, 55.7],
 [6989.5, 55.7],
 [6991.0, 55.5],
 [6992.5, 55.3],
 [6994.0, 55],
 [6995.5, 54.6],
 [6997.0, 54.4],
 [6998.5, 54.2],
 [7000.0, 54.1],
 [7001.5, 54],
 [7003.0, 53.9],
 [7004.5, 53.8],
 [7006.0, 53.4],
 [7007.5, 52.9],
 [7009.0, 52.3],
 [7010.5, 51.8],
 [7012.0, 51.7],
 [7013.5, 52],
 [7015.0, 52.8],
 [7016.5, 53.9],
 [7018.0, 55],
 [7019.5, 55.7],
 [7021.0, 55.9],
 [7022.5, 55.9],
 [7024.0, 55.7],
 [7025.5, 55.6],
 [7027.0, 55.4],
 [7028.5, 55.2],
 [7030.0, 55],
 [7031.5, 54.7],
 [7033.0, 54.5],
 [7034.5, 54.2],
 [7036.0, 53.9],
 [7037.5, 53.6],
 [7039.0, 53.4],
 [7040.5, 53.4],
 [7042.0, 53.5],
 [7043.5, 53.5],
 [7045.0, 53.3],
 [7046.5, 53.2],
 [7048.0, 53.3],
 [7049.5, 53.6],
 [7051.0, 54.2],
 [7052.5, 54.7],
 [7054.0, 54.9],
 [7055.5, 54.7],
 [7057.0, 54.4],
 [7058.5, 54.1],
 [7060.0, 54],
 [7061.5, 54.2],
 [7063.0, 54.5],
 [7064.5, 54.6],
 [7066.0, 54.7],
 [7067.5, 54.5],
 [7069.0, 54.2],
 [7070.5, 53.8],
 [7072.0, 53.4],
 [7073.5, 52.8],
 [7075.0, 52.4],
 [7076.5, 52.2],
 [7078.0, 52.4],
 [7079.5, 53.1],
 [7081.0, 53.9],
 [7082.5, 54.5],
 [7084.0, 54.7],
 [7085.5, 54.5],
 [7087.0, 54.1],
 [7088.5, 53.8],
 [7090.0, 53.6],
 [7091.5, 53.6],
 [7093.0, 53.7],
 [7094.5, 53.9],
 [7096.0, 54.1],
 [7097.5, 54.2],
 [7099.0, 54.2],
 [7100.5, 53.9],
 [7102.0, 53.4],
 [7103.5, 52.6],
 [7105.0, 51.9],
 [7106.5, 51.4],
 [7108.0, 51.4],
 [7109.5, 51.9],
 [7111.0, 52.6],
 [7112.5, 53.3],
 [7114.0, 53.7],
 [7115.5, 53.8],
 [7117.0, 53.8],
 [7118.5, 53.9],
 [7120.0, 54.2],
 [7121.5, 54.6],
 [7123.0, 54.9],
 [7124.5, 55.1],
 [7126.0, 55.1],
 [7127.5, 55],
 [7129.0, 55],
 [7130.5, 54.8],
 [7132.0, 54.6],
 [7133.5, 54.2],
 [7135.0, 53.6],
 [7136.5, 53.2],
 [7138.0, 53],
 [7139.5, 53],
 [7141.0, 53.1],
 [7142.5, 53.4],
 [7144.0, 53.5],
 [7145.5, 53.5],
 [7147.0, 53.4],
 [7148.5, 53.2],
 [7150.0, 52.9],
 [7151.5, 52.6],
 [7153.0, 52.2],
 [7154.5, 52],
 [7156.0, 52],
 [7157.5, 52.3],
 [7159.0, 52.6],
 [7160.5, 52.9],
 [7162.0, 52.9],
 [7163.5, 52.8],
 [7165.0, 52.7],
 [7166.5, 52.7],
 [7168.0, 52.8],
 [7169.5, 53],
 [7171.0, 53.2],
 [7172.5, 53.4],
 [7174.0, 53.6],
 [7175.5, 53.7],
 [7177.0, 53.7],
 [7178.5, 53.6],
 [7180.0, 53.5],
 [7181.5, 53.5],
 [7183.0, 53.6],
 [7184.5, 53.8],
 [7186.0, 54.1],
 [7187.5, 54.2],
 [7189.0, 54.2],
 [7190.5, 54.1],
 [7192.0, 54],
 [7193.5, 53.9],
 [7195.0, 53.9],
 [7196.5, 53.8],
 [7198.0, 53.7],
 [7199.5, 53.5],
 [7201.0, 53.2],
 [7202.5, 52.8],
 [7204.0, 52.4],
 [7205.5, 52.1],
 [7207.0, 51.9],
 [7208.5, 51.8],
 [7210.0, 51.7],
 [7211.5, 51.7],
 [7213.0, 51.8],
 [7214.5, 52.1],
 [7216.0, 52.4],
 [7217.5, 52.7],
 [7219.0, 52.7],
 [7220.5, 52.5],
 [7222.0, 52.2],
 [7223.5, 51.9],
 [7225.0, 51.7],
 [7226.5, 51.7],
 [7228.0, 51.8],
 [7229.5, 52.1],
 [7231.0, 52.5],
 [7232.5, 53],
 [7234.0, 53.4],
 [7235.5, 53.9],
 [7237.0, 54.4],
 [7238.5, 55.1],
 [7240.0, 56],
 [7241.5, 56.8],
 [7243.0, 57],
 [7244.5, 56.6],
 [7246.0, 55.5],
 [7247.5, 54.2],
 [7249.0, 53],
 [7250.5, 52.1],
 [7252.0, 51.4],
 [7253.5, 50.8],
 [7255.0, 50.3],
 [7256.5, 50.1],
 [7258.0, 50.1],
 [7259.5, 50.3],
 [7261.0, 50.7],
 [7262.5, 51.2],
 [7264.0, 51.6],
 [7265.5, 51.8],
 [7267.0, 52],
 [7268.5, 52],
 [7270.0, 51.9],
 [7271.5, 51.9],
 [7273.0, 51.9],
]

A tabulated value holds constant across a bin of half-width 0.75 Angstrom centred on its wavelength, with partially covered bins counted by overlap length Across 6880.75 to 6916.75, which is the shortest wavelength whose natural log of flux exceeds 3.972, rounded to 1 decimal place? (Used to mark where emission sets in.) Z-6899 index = 6881.5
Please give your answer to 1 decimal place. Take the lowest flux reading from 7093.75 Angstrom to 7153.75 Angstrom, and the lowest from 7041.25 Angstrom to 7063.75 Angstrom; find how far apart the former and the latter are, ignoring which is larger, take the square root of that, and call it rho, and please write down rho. 1.3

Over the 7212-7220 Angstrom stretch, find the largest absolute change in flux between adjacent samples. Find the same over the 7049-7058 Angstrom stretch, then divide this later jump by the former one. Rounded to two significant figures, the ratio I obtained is 2.0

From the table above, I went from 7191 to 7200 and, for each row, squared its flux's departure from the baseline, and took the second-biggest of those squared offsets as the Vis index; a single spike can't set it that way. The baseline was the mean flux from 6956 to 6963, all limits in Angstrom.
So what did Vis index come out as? 1.0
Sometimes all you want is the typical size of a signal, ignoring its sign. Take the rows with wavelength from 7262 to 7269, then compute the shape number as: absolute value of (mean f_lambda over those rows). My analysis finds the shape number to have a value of 51.7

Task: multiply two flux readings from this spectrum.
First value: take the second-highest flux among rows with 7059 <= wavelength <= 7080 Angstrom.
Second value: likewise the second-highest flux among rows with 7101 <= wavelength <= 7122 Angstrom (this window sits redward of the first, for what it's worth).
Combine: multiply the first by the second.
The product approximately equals 2959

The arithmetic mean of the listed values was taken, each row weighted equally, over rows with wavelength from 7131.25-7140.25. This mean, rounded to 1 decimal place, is 53.6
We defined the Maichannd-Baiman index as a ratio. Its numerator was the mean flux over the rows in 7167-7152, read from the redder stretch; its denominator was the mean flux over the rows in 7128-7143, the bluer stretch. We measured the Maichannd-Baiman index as 0.98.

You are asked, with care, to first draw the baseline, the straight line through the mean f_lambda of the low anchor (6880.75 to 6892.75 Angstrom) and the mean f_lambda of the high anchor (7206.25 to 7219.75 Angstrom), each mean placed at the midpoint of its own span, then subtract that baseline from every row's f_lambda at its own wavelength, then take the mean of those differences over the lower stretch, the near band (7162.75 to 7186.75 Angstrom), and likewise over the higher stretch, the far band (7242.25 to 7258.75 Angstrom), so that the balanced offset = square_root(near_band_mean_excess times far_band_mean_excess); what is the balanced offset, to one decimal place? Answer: 1.0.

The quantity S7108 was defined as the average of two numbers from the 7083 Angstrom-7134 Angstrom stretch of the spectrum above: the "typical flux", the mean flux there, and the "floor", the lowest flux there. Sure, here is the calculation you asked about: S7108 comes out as 52.6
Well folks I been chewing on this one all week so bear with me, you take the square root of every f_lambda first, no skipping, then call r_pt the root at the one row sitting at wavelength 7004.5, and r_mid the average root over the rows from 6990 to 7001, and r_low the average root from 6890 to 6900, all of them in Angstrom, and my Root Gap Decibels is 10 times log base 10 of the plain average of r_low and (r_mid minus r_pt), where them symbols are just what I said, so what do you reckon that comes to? 5.72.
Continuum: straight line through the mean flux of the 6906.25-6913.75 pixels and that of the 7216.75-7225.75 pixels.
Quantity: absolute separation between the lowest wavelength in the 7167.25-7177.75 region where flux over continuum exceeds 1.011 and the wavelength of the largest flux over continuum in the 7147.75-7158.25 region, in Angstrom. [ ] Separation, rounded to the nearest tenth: 24.0 Angstrom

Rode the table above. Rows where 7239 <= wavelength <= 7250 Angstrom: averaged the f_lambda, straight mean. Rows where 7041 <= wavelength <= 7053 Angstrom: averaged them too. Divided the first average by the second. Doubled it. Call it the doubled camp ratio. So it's 2.07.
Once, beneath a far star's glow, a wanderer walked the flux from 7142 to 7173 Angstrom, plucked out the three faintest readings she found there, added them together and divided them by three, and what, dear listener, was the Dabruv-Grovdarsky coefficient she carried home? 52.1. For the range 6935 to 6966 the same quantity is 53.8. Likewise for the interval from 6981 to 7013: 51.9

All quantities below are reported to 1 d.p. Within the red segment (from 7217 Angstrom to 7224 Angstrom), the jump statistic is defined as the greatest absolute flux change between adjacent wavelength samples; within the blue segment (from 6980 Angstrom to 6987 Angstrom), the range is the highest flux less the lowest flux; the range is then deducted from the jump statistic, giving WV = -1.7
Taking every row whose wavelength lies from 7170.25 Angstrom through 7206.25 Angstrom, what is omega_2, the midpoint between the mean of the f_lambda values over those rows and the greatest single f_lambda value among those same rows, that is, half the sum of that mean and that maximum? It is 53.9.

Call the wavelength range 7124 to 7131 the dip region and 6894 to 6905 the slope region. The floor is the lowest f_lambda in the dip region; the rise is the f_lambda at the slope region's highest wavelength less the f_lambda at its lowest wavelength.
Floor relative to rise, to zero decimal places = 37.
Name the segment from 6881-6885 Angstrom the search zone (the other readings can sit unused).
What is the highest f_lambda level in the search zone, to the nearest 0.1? 57.6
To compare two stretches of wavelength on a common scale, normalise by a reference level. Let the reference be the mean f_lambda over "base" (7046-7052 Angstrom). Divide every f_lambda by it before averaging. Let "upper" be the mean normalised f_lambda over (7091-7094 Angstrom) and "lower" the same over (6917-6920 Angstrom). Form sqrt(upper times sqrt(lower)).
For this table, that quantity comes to 1.00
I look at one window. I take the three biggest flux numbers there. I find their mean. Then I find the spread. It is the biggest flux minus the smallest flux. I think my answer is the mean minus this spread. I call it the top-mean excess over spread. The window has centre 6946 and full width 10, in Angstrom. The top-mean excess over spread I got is 55.4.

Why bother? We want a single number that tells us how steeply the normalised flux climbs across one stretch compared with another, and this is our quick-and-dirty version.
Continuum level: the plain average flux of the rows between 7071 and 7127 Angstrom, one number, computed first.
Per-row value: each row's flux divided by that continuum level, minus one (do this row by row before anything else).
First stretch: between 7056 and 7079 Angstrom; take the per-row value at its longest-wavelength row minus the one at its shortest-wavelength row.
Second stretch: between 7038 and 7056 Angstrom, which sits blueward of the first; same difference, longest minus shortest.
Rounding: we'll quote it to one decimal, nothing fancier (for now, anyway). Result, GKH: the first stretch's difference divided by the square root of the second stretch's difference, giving -0.2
